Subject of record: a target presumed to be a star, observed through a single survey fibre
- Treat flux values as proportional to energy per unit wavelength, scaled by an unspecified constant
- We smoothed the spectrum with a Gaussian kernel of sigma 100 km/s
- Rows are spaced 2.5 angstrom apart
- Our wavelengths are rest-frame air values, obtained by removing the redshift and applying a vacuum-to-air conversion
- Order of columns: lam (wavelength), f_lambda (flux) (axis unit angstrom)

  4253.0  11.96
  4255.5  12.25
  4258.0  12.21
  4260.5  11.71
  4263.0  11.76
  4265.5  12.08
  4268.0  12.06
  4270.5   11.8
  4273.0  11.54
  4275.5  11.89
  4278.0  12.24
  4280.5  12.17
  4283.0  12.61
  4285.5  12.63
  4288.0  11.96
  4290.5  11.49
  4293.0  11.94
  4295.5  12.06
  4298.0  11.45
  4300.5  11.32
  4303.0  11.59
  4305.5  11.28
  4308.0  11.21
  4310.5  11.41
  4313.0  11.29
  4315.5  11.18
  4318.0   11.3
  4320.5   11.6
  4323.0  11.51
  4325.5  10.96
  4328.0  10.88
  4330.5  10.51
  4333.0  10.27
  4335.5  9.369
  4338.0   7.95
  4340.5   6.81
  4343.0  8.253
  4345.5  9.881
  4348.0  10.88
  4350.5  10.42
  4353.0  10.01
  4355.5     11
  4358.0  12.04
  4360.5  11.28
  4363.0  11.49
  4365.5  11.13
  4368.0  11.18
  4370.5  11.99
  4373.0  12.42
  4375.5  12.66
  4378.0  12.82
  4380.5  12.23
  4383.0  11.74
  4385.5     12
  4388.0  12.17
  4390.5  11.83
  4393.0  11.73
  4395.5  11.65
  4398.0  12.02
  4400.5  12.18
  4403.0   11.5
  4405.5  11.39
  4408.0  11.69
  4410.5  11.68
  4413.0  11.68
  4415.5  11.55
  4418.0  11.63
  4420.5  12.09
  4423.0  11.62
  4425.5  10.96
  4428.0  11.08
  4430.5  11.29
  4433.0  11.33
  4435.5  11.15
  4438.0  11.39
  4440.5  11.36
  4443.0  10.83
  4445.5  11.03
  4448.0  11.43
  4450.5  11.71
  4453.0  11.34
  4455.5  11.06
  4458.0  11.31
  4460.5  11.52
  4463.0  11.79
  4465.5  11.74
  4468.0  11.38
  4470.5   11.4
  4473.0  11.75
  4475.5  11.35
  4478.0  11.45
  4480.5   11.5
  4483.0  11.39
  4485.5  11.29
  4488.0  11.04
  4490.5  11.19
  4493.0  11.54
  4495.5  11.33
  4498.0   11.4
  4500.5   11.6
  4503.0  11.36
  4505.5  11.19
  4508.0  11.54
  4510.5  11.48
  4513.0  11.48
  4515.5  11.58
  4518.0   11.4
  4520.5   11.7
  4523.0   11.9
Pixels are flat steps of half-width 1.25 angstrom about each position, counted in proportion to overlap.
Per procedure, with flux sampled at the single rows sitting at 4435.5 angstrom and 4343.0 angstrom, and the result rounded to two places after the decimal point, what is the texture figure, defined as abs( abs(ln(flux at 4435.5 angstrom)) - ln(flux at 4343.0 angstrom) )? 0.30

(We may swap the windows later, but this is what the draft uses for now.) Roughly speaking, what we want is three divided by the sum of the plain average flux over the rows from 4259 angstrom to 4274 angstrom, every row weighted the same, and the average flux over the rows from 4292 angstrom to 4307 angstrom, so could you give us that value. 0.128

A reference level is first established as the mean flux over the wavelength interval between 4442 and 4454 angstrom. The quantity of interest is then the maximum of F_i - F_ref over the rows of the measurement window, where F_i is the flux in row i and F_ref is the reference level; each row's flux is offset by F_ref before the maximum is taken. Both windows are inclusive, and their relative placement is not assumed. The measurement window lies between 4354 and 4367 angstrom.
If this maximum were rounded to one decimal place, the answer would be 0.8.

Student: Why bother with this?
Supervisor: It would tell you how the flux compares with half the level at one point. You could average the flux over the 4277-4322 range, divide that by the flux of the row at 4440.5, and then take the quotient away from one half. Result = -0.53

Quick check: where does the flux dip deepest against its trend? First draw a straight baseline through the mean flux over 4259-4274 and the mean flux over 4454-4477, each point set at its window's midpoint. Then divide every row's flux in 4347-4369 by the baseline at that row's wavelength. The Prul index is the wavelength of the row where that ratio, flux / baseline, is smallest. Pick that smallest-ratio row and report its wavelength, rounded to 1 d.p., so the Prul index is 4353.0 angstrom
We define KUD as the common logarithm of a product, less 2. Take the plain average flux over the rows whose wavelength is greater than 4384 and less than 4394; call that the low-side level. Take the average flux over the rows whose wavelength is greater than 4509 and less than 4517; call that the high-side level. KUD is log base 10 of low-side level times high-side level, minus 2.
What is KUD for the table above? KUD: 0.138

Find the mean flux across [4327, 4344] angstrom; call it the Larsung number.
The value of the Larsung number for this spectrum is 9.1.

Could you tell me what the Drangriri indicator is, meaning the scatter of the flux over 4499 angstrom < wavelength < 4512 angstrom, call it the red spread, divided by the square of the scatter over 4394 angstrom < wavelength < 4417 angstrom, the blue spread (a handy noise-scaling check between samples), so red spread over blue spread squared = 2.6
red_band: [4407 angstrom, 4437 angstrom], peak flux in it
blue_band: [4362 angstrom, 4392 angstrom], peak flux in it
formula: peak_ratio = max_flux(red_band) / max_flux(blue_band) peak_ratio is 0.94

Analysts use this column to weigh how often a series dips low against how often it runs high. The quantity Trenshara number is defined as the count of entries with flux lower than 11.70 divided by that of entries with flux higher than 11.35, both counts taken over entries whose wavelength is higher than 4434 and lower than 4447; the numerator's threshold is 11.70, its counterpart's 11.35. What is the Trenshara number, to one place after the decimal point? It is 2.5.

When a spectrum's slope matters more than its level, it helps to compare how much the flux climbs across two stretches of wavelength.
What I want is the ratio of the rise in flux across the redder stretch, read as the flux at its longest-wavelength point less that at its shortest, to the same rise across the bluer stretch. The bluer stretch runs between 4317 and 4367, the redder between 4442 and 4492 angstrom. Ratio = -2.1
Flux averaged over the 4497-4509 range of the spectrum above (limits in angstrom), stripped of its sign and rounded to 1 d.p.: 11.4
